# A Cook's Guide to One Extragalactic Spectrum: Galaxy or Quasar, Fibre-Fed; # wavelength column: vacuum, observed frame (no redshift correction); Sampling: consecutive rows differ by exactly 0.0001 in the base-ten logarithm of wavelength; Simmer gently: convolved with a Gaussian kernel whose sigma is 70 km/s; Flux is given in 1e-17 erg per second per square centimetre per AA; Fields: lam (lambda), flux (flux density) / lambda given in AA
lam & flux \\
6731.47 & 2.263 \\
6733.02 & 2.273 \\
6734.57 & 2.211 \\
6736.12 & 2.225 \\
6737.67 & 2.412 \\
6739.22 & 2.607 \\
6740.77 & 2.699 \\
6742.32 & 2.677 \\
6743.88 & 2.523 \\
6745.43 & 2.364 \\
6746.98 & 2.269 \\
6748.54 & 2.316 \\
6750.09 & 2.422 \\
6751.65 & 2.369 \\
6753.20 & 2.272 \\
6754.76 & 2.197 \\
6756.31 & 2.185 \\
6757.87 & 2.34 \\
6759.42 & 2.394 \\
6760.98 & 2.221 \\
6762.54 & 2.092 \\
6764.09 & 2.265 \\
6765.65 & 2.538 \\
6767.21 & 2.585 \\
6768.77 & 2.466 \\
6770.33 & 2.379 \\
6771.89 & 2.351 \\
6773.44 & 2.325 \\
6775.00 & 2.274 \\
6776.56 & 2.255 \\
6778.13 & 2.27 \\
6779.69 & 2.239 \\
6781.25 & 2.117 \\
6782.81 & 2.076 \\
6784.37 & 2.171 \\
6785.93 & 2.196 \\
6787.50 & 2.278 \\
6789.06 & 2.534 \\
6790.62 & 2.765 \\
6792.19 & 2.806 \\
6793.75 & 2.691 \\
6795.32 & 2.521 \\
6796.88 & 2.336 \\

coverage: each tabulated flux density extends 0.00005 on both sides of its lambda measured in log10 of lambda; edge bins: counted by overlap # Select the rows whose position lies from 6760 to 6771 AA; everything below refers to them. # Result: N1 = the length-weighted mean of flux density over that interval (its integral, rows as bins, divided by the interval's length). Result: 2.36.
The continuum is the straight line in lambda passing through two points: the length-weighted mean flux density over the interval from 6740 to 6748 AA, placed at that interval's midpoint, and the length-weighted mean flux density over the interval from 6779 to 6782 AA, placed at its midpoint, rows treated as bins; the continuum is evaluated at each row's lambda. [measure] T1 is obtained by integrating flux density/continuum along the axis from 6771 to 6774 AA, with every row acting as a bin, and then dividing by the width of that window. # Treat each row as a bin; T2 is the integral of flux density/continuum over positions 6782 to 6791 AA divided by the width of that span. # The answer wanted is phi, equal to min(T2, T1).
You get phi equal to 1.04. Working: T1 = 1.04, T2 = 1.09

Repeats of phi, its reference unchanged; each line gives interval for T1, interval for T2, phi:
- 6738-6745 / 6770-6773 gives 1.03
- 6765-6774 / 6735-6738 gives 0.89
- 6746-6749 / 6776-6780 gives 0.93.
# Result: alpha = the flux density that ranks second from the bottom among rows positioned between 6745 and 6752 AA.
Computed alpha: 2.316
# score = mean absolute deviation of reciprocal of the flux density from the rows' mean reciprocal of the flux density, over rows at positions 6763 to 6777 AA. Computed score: 0.017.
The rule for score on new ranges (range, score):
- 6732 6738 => 0.012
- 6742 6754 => 0.017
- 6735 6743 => 0.027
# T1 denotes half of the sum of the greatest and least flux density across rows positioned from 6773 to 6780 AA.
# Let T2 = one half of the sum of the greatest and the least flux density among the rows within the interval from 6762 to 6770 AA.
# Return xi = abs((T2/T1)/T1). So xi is 0.449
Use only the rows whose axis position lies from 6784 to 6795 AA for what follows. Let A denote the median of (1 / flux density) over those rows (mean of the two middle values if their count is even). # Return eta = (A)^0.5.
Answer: 0.628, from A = 0.39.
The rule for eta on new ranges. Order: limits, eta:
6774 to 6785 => 0.668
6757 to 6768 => 0.654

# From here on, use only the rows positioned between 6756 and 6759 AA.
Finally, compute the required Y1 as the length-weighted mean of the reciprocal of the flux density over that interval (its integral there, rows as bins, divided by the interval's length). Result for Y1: 0.437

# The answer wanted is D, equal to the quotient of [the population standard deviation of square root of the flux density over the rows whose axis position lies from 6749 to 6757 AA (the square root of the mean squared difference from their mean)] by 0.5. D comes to 0.062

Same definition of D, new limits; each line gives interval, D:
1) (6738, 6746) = 0.077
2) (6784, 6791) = 0.145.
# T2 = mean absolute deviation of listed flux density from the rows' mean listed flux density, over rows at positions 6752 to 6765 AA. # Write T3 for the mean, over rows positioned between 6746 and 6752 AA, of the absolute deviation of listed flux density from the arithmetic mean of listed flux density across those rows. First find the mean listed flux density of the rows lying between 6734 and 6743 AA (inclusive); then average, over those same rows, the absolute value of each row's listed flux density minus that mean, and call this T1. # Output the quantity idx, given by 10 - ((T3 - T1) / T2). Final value 11.91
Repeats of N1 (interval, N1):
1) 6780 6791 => 2.29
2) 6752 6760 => 2.28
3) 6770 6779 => 2.30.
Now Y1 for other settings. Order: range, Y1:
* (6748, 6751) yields 0.421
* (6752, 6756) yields 0.447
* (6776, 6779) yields 0.441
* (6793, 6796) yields 0.383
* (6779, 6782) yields 0.460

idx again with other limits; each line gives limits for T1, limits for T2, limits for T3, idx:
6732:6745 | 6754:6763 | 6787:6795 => 10.07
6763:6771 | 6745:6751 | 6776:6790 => 10.26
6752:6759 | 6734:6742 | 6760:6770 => 9.38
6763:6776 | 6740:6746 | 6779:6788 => 10.33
